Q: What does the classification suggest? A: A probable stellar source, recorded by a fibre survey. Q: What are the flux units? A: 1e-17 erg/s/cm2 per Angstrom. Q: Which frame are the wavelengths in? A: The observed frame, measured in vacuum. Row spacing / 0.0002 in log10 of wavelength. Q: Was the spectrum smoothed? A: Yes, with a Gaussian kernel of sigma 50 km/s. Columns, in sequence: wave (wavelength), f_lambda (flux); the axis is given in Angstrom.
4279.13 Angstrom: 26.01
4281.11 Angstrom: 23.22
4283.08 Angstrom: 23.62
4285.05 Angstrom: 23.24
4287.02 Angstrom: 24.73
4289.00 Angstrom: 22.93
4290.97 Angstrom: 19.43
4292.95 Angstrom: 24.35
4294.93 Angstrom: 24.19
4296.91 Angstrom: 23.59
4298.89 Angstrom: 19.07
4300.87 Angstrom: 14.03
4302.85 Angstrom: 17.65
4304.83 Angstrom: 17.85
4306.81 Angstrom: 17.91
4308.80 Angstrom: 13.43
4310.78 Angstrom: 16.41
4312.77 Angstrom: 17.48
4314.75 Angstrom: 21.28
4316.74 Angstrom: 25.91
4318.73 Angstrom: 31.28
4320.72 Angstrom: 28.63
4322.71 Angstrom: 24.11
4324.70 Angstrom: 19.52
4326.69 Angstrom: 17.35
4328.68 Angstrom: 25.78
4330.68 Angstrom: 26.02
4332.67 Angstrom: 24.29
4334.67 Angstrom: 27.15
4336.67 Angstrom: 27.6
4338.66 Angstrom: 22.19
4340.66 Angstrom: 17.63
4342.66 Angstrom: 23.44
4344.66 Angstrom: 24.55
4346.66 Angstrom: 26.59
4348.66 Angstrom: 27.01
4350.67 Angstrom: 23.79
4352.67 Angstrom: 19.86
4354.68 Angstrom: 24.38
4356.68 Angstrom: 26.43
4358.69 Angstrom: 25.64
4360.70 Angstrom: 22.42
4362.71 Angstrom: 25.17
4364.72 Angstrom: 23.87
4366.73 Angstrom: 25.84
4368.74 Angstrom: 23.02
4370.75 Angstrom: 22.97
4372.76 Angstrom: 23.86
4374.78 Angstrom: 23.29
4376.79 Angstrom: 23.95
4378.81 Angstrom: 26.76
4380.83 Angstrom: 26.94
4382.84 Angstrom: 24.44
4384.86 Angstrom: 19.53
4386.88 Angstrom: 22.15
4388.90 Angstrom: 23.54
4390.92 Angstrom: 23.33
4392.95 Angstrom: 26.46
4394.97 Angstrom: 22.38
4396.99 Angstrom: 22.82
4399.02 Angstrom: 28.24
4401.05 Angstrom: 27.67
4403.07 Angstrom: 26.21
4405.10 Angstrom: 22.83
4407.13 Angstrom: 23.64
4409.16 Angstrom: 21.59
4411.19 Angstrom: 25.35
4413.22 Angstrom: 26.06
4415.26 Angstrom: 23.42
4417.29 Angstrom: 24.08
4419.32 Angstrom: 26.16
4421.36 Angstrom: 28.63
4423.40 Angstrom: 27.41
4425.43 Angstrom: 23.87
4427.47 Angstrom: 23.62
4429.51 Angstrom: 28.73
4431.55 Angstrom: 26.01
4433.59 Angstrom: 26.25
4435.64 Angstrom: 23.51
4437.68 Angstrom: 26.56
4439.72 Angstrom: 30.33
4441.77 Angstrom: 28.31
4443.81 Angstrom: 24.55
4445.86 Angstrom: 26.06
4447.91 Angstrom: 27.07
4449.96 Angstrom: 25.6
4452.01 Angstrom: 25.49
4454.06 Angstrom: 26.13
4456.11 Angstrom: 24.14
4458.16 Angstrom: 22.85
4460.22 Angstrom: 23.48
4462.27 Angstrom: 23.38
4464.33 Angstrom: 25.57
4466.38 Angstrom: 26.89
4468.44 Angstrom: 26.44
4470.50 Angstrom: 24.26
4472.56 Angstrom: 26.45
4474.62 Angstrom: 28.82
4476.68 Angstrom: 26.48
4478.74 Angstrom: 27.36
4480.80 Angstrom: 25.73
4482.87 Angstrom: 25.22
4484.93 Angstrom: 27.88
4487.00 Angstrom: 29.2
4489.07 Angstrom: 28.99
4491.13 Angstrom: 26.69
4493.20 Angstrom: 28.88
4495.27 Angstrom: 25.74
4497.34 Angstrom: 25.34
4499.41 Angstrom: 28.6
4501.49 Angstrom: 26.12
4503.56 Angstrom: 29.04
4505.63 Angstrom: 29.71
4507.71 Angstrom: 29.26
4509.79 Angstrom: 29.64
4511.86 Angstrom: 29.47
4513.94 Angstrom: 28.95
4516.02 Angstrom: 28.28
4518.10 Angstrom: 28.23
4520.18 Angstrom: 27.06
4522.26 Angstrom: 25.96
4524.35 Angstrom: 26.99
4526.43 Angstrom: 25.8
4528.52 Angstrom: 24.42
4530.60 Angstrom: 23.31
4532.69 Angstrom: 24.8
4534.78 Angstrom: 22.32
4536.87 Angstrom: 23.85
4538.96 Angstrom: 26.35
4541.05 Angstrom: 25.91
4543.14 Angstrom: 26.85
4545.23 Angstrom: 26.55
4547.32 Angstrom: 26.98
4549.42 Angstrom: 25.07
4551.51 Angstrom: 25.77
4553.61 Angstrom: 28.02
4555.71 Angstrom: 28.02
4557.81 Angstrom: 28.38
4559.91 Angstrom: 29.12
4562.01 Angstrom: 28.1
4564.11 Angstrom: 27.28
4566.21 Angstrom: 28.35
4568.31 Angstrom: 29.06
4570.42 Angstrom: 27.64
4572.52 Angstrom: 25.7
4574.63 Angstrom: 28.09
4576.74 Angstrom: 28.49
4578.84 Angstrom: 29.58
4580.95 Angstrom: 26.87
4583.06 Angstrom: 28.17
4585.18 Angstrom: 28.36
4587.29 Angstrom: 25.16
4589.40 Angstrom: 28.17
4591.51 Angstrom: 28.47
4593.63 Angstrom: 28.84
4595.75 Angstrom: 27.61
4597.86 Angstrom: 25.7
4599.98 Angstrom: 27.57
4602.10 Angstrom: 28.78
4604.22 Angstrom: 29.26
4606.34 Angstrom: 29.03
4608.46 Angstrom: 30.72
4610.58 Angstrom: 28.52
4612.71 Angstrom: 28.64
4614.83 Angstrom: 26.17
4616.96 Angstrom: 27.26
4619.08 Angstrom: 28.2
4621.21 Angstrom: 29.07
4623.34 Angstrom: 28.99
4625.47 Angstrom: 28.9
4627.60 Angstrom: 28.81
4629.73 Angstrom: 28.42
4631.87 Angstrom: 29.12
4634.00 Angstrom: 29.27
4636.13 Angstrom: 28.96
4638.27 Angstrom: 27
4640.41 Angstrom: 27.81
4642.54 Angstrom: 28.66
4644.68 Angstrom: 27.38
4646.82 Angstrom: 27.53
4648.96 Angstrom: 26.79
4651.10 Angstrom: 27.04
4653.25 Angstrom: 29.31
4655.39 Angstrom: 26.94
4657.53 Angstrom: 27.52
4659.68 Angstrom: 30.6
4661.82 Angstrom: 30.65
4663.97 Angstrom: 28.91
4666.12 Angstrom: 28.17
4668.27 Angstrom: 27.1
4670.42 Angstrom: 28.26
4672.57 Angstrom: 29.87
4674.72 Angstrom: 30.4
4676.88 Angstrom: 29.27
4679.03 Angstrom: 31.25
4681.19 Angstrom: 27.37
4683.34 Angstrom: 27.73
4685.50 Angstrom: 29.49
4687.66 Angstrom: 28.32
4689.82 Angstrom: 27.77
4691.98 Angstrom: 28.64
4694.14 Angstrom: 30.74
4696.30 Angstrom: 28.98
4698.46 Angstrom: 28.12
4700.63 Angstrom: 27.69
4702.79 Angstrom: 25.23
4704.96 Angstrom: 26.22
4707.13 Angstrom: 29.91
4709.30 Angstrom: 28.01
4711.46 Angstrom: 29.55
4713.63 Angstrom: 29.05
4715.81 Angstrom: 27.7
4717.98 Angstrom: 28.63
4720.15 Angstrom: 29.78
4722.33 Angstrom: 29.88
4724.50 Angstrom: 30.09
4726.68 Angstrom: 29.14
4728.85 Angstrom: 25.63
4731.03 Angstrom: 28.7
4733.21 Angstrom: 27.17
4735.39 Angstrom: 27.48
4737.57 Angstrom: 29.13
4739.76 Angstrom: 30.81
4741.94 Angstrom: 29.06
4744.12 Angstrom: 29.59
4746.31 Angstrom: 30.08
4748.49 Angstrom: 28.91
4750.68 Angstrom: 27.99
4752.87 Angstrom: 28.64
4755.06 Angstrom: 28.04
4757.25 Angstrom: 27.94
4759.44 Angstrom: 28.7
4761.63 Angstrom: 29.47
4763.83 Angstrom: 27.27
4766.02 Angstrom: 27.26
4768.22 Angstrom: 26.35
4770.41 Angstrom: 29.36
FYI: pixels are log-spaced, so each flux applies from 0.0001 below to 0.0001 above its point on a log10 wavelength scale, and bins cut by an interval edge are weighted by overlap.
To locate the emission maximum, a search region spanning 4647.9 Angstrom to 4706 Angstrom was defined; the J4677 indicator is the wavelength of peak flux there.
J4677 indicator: 4679.03 Angstrom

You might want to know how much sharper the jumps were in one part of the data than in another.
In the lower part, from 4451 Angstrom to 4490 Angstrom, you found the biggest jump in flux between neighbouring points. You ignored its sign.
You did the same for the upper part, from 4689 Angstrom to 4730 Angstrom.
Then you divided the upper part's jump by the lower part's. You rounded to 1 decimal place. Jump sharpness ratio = 1.4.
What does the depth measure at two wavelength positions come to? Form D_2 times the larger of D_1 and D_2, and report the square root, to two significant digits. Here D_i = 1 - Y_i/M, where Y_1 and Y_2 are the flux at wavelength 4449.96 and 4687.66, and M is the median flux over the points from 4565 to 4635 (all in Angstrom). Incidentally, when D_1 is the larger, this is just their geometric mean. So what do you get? 0.023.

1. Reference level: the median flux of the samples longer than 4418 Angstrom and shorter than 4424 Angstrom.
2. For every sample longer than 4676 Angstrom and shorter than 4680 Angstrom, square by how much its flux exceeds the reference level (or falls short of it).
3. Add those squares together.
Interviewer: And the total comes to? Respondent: 18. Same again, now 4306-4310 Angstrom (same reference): 286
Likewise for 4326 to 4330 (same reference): 104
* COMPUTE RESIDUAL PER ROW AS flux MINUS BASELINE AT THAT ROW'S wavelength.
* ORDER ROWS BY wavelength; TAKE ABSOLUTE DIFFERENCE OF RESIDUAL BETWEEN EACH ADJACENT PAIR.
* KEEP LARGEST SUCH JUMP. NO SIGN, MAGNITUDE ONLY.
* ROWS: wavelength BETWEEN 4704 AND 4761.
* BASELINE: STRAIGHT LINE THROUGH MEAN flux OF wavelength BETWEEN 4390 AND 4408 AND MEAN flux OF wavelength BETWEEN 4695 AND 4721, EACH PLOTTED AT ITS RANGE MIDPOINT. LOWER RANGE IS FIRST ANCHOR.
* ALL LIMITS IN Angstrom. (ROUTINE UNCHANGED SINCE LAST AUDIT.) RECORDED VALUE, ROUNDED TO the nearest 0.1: 3.7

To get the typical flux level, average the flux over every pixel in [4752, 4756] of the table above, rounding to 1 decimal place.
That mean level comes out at 28.3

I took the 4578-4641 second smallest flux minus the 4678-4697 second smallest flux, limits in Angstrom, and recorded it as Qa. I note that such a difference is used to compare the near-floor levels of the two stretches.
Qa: -2.0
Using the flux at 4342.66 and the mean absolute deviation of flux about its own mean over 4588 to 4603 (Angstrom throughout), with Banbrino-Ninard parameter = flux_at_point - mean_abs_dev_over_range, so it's 22.7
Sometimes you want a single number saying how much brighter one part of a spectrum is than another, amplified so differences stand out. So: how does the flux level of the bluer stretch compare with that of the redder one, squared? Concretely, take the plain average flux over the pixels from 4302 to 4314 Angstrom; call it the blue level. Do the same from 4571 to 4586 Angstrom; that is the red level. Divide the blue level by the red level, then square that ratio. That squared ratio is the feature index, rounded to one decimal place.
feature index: 0.4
